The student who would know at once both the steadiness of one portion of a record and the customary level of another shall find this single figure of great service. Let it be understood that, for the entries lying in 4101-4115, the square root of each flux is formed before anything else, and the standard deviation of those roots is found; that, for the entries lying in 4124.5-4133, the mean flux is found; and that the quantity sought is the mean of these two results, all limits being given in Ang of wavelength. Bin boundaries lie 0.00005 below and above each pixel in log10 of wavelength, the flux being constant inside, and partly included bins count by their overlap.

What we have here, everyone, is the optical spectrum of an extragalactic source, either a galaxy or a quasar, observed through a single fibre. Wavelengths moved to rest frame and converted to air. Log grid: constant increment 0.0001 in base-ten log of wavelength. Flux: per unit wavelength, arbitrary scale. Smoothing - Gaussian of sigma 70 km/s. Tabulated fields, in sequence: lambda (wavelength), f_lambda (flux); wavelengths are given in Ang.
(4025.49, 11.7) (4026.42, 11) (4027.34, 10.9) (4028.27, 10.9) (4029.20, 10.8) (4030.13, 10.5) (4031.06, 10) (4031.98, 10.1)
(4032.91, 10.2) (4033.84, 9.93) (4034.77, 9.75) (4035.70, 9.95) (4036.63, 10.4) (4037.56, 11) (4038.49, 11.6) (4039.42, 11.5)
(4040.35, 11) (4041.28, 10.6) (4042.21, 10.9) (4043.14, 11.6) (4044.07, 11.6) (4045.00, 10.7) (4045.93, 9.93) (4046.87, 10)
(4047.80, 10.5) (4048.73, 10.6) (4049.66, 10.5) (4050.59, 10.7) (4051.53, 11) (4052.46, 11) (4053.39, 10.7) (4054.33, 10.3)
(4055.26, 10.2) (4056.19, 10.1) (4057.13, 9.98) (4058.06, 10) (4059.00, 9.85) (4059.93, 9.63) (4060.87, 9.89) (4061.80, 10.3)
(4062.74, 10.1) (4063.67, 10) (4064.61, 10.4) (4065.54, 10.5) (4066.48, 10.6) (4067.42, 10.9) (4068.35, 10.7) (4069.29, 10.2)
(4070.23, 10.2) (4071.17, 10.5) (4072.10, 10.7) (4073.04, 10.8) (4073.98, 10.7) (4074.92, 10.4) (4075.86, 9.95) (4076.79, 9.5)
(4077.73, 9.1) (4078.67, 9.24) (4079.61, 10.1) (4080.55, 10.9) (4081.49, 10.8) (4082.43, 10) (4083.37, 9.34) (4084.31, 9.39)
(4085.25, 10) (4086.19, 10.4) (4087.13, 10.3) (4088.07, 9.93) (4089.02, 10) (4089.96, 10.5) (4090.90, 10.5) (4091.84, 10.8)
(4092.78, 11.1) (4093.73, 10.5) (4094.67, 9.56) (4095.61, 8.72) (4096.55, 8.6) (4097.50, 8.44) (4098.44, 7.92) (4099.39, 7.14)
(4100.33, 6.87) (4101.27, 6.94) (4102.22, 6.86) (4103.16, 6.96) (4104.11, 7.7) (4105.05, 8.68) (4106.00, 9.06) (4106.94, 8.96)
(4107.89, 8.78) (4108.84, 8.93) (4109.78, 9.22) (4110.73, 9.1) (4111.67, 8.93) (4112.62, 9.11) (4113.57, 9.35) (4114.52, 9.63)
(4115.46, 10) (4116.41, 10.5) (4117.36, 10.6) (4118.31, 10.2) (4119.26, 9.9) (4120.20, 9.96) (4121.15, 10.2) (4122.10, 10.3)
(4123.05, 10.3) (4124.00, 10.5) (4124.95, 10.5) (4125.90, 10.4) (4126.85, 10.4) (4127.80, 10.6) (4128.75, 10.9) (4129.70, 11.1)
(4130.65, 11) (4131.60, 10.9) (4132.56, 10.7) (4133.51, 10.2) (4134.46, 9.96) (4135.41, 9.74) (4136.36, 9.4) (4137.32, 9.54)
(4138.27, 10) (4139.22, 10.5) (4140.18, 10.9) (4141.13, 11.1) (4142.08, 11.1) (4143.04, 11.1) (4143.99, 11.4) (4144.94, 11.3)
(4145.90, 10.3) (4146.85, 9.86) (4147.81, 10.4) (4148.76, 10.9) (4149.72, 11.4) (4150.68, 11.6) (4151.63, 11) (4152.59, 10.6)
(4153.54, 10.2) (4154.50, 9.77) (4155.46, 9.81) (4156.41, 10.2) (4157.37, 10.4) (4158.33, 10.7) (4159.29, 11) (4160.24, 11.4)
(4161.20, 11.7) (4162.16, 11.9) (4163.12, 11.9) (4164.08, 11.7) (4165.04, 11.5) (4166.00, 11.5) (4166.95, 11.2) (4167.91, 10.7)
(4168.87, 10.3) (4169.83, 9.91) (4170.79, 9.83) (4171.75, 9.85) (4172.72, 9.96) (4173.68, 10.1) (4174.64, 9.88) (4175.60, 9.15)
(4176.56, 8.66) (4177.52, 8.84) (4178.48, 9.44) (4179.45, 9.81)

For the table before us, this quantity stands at 5.44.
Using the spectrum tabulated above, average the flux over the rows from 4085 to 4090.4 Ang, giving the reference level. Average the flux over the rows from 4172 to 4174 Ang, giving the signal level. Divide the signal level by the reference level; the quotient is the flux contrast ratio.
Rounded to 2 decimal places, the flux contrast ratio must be 0.98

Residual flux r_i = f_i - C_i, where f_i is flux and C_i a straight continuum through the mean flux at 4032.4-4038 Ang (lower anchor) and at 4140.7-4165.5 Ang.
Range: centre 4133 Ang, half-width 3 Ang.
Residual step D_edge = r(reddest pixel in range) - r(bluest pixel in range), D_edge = -1.3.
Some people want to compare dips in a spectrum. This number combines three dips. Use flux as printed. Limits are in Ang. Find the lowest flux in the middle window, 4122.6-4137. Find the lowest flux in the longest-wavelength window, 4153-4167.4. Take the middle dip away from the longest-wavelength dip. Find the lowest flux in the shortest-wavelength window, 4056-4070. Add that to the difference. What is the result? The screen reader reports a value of 10.0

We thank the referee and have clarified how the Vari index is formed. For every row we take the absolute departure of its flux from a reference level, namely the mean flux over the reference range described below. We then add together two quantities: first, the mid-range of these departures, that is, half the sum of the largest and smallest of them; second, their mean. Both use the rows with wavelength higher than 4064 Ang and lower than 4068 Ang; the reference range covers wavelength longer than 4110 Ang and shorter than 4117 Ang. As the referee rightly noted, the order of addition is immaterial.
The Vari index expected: 2.2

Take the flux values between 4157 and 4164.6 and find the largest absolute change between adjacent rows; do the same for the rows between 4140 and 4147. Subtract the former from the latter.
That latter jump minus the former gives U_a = 0.6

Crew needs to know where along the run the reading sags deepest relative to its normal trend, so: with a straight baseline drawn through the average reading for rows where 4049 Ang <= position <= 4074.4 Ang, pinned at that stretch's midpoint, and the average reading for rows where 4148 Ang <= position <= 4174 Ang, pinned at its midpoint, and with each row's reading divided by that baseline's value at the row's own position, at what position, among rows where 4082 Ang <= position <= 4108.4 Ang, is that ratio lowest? 4102.22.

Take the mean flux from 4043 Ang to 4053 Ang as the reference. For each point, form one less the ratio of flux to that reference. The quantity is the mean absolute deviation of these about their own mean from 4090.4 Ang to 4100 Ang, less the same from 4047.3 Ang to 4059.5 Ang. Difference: 0.08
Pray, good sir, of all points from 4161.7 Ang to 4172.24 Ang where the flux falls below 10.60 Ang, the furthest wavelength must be 4171.75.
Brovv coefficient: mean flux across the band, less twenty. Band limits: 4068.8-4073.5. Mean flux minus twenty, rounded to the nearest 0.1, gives -9.5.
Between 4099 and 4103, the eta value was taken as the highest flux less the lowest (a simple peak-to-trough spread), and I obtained 0.28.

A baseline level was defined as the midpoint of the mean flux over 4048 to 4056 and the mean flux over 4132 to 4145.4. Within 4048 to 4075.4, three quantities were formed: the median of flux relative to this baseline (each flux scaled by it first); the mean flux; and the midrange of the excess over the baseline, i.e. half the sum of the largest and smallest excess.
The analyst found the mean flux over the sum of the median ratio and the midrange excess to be 14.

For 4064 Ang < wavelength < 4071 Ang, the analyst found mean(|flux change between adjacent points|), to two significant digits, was 0.20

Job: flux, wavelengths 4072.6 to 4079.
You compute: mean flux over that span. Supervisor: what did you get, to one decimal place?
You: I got 10.0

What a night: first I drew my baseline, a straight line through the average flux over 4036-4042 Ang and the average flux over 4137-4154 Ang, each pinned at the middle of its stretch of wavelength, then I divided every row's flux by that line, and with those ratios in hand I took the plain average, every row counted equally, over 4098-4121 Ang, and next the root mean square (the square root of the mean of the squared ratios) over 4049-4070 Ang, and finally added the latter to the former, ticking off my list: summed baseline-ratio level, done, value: 1.76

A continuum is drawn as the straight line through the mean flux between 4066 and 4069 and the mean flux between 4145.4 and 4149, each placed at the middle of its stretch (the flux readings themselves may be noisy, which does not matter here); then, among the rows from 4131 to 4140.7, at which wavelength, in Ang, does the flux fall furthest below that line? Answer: 4136.36 Ang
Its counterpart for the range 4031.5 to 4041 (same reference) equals 4034.77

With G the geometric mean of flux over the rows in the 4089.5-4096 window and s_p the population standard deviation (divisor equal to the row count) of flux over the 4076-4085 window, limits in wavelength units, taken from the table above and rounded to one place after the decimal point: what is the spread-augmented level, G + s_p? 10.8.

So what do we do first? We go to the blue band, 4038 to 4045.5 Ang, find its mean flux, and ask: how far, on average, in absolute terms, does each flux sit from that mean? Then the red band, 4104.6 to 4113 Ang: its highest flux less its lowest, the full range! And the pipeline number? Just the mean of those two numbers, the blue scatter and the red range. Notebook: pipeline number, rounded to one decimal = 0.5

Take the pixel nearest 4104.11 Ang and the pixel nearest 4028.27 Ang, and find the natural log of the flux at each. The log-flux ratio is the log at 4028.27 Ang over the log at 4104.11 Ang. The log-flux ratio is 1.17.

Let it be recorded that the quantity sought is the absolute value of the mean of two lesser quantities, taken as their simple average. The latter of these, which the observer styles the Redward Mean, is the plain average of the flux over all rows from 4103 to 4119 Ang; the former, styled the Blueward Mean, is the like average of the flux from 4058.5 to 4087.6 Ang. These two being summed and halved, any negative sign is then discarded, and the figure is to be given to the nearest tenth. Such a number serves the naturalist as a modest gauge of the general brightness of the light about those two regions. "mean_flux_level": 9.7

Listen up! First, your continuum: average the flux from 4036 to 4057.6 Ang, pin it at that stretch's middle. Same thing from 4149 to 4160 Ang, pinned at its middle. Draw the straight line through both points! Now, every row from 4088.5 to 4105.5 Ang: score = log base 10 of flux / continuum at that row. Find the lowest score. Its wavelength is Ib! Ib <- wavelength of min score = 4102.22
